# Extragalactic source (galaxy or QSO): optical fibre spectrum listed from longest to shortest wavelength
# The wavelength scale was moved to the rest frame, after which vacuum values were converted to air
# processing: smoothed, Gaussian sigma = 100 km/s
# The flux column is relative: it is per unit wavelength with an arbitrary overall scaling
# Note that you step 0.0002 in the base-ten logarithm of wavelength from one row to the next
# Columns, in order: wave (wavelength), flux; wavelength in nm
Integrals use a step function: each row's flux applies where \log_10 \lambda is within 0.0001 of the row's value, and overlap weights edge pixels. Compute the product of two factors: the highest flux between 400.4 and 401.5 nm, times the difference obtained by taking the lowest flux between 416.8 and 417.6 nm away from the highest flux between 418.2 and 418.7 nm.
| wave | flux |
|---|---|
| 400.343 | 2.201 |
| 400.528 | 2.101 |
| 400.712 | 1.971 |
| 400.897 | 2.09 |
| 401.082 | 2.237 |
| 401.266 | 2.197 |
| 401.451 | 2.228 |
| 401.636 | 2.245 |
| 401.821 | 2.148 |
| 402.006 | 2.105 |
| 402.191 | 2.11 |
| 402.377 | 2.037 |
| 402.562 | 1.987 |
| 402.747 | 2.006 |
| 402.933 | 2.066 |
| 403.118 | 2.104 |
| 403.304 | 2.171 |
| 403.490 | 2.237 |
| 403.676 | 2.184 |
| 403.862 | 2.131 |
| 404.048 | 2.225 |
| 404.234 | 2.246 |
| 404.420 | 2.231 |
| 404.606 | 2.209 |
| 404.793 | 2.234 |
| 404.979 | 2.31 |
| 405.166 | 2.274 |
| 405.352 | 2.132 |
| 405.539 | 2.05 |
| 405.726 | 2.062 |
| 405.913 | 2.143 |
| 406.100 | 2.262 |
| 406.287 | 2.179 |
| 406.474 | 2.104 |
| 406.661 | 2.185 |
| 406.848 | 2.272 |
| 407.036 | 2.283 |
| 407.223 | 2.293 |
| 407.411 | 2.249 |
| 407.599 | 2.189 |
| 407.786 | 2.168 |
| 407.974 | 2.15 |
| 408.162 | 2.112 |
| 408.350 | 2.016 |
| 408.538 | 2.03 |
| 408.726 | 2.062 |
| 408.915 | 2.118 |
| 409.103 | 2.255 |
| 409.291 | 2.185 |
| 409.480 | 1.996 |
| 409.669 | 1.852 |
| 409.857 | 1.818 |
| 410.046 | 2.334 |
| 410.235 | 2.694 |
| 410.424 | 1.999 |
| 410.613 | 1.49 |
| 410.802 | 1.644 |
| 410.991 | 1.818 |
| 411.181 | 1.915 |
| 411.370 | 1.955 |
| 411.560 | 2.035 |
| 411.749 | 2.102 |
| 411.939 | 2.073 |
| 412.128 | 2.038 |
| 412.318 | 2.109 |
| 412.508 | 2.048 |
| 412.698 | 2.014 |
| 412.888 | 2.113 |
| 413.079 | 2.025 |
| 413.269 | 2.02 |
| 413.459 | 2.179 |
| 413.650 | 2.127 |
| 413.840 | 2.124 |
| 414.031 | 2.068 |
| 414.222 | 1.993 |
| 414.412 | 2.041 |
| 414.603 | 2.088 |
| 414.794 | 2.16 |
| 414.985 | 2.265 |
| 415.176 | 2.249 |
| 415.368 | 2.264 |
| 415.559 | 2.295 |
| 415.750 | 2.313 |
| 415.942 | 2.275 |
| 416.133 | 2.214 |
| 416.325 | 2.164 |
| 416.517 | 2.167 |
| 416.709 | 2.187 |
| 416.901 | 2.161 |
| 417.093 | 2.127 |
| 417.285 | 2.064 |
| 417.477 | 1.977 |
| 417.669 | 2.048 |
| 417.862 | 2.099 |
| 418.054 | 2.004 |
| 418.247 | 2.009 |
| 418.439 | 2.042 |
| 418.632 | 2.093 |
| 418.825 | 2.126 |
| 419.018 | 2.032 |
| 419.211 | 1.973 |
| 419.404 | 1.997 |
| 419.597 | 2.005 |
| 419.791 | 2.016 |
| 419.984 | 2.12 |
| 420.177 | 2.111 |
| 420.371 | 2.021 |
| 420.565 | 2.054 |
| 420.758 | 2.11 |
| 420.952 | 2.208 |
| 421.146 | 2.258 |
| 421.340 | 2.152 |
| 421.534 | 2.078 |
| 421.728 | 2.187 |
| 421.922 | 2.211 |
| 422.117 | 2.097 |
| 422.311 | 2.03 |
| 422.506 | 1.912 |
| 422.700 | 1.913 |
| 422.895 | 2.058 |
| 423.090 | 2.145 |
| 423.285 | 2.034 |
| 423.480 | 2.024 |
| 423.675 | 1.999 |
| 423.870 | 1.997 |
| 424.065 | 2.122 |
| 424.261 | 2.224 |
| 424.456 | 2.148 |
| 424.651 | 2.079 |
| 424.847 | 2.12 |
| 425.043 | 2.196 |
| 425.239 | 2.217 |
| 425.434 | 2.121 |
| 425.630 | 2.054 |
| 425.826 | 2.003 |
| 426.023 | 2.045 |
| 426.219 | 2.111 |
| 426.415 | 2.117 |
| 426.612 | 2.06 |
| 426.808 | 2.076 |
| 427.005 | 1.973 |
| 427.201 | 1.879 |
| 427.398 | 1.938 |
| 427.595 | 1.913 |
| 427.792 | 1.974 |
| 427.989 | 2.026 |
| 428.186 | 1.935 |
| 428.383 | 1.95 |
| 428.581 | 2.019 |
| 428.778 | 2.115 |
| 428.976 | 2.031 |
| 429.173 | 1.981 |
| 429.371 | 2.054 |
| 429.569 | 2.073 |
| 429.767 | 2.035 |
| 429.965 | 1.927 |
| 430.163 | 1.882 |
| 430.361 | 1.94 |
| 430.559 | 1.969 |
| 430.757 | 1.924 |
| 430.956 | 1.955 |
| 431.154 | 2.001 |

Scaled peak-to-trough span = 0.26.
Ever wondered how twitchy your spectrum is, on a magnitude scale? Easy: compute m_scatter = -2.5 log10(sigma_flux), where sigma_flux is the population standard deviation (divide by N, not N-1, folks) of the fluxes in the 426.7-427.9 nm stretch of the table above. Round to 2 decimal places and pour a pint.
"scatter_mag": 3.02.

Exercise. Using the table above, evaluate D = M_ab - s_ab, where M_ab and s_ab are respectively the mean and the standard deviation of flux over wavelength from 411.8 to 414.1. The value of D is 2.03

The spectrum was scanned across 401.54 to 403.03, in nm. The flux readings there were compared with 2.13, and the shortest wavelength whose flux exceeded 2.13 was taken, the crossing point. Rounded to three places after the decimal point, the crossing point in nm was 401.636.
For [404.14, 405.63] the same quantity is 404.234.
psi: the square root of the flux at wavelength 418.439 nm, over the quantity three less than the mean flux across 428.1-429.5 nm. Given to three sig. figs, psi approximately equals -1.45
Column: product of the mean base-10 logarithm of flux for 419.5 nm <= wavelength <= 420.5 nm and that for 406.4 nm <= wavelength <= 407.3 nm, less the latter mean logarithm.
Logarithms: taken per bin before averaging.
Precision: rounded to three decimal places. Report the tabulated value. -0.239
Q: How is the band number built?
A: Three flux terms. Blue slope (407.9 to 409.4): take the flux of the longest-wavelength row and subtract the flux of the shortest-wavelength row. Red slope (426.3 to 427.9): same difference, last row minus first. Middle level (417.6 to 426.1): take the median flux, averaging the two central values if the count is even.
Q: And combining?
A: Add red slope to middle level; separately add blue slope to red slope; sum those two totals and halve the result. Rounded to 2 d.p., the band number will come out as 0.91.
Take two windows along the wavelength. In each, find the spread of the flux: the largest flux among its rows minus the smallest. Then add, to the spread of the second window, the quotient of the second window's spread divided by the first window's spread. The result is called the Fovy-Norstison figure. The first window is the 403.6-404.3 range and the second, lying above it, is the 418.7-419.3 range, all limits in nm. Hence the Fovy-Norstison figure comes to 1.5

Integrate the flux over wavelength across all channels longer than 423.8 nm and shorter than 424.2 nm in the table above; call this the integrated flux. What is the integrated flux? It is 0.8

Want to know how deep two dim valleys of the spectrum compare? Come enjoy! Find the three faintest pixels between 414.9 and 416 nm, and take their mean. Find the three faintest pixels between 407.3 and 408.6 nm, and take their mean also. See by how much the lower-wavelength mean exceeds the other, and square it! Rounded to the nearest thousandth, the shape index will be 0.043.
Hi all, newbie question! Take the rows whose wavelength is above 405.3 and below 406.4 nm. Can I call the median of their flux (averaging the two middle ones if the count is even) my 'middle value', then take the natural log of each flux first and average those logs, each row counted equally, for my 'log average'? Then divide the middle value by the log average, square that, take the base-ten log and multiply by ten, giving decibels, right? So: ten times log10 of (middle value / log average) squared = 8.99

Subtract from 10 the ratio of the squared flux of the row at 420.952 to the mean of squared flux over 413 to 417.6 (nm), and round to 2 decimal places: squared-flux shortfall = 8.95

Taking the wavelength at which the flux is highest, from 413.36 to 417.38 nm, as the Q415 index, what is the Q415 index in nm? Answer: 415.750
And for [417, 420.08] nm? 417.093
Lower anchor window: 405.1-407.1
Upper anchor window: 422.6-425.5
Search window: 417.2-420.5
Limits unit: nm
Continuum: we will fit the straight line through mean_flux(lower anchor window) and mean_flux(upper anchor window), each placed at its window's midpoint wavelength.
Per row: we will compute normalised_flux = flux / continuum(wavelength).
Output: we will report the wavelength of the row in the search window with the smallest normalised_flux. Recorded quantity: 417.477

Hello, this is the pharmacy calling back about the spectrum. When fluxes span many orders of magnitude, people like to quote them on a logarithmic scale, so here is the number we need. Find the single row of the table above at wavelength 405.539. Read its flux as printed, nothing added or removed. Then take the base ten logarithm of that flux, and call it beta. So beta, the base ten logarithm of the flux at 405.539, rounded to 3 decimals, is 0.312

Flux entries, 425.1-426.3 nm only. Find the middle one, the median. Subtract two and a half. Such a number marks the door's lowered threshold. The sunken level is -0.42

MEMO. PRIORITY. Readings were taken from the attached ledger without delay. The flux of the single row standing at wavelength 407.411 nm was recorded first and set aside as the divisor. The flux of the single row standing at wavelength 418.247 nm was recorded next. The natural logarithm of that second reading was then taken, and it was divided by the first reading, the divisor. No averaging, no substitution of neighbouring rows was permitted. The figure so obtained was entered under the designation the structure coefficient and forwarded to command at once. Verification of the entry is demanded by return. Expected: 0.310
